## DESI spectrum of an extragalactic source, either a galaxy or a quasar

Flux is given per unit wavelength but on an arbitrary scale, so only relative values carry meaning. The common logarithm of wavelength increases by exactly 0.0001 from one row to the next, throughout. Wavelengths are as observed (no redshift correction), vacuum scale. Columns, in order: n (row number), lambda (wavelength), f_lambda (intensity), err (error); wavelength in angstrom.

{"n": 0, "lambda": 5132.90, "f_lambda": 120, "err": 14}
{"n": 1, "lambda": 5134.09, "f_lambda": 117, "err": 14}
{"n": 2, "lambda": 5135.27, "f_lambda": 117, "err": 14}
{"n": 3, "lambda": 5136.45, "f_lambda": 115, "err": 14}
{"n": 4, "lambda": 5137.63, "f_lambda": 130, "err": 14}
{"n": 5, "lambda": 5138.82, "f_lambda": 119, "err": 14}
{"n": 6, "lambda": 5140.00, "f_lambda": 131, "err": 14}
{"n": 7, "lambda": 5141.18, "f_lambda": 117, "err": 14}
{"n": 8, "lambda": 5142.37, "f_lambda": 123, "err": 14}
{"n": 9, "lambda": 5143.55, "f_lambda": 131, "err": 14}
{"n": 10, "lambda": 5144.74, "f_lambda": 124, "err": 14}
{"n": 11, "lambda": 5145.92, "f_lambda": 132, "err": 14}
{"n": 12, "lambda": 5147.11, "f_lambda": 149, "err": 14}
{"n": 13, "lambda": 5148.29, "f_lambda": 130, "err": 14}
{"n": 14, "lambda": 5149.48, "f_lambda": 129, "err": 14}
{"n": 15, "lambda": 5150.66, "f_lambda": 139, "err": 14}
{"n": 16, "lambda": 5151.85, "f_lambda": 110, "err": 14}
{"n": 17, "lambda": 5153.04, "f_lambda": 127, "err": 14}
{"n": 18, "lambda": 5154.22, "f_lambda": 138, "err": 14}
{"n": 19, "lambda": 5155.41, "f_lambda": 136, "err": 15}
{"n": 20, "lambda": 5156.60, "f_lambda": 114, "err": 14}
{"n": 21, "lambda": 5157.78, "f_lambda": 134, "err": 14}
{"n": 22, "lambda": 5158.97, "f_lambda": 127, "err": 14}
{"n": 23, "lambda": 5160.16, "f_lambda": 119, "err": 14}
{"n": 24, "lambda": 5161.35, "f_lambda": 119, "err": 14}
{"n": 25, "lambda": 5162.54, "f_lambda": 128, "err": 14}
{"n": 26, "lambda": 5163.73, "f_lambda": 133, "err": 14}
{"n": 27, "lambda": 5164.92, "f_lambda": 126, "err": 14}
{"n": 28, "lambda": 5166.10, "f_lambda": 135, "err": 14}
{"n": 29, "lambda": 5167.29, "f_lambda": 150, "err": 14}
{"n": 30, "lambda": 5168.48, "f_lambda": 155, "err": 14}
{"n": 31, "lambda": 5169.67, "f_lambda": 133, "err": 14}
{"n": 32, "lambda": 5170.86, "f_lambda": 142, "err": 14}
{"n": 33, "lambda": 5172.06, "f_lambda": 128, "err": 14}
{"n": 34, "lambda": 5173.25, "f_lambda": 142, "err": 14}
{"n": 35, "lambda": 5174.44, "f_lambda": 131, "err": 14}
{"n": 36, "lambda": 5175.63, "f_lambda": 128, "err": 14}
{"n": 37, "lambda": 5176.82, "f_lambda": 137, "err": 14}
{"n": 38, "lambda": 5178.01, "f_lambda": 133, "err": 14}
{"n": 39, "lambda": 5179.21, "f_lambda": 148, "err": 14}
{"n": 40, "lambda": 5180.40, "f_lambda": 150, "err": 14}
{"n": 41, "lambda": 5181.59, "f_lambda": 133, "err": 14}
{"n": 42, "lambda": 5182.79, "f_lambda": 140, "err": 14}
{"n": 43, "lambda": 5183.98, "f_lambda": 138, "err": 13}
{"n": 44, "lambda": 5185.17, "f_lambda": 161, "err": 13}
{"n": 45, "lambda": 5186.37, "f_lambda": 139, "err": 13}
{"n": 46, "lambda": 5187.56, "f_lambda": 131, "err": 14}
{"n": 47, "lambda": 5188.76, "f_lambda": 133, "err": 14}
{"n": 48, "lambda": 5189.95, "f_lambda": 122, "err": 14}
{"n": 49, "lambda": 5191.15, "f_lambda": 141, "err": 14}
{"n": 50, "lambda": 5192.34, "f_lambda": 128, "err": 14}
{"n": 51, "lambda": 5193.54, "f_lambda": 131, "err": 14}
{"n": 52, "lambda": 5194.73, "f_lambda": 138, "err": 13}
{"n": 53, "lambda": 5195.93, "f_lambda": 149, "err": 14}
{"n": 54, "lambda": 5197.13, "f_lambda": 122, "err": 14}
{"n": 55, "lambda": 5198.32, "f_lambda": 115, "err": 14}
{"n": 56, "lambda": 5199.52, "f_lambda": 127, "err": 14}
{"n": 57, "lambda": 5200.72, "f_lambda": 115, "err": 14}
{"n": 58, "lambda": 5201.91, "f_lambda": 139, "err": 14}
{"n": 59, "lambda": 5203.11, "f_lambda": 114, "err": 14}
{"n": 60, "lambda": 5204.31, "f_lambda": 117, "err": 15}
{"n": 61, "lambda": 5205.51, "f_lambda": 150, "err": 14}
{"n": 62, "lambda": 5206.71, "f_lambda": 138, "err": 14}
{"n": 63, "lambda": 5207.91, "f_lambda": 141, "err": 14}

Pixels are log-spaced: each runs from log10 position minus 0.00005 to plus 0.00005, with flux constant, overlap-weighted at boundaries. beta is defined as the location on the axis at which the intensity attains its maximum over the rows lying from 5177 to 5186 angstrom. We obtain 5185.17 angstrom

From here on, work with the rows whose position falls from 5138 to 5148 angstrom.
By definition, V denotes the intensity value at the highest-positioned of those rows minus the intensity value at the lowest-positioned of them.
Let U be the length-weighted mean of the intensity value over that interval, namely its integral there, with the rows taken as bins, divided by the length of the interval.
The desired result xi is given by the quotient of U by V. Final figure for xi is 4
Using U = 128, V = 30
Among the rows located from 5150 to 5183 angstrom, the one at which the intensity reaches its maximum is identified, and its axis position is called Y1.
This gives 5168.48 angstrom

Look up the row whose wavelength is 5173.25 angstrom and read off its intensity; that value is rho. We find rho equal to 142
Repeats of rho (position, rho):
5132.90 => 120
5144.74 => 124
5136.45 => 115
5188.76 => 133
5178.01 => 133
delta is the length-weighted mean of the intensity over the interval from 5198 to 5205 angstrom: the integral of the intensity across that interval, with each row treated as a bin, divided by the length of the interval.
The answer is 122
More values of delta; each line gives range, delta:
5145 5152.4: 131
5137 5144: 125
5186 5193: 132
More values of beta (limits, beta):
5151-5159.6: 5154.22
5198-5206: 5205.51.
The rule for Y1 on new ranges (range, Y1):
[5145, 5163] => 5147.11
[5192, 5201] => 5195.93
